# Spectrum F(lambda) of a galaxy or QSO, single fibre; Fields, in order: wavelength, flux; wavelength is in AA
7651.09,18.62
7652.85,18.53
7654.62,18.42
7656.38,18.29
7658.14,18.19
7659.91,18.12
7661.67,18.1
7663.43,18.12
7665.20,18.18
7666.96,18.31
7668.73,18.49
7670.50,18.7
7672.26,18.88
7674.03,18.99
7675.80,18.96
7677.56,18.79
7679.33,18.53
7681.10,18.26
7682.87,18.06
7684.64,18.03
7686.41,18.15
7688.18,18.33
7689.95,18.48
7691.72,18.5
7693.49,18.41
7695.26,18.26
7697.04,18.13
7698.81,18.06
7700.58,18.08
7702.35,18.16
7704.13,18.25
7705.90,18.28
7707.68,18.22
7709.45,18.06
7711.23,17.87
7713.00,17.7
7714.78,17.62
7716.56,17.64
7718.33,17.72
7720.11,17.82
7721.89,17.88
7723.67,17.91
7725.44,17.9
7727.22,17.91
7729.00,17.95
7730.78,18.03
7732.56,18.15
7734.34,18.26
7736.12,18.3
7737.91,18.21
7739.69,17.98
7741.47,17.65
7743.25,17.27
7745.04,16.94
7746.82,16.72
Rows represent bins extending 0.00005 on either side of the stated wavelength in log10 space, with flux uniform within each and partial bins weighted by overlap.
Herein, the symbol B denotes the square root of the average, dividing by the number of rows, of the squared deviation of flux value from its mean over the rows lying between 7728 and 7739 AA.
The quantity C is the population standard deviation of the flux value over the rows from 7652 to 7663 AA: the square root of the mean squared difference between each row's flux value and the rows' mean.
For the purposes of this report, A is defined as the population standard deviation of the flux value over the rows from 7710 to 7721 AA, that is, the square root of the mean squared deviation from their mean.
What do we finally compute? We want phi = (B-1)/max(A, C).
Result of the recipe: -5.6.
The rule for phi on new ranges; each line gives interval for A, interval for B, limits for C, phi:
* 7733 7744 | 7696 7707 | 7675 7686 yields -2.5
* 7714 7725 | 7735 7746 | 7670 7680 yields -3.2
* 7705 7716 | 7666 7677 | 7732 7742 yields -3.0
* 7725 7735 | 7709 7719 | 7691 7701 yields -5.1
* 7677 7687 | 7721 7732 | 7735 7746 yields -1.9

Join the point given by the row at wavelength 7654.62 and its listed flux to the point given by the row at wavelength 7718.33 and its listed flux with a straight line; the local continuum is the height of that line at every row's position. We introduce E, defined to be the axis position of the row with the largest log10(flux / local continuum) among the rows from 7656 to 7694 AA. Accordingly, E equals 7674.03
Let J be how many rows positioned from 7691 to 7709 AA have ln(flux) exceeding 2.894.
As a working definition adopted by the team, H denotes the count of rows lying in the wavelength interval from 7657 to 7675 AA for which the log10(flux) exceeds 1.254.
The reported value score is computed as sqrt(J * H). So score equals 9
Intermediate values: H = 10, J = 9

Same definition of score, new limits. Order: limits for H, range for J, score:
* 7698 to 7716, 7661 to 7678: 8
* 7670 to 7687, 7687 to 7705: 9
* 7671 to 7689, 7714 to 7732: 0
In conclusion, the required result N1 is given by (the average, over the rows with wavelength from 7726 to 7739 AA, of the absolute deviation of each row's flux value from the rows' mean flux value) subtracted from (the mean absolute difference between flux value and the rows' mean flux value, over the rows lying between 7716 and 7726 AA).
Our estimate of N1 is -0.04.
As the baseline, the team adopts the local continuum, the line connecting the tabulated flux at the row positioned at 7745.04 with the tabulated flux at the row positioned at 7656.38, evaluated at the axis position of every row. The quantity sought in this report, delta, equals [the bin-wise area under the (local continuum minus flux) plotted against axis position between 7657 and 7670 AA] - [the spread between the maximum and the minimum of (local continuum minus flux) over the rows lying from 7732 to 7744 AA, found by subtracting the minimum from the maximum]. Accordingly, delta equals -1.6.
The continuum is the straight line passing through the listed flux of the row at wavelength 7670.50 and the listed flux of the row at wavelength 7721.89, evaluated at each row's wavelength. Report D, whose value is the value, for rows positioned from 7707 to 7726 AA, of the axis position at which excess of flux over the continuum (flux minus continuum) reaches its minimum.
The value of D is 7714.78 AA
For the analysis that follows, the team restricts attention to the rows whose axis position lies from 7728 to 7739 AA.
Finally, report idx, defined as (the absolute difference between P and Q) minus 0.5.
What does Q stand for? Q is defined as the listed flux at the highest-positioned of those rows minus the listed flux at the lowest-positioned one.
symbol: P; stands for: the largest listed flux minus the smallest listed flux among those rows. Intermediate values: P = 0.35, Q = 0.26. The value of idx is -0.41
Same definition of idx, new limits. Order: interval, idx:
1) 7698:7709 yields -0.44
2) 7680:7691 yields -0.27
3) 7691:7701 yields 0.36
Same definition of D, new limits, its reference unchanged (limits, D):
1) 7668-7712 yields 7684.64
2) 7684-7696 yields 7684.64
